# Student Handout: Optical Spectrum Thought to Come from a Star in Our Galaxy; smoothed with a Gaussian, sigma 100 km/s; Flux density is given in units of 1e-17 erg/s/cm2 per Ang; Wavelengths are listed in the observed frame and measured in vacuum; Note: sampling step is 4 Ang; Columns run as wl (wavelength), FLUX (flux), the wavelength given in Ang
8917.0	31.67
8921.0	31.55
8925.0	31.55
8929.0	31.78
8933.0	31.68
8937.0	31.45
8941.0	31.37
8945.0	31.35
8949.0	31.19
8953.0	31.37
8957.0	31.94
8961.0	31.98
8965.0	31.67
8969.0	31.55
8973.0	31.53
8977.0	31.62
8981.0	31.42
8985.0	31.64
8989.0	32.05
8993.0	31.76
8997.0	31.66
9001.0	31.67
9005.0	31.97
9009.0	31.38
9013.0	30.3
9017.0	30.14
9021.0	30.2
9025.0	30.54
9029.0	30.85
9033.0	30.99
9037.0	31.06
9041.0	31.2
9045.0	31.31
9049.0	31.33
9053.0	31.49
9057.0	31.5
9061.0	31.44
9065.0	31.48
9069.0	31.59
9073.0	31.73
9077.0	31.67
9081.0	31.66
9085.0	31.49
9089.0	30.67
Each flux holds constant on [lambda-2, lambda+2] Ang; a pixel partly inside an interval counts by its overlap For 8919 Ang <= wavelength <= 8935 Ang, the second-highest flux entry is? 31.68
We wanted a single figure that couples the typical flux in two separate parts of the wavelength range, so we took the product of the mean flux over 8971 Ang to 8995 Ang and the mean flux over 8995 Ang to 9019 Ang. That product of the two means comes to 988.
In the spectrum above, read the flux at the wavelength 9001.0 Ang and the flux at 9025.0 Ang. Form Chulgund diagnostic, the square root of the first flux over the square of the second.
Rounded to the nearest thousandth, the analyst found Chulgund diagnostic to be 0.184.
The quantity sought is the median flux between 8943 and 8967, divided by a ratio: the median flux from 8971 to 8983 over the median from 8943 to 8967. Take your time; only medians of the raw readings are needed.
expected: 31.5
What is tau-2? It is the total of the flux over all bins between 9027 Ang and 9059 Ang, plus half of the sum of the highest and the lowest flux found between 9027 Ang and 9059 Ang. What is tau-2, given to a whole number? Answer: 281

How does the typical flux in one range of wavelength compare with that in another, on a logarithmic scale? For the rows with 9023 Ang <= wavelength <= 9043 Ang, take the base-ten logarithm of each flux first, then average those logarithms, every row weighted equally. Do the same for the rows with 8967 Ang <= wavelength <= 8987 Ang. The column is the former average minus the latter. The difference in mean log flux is -0.009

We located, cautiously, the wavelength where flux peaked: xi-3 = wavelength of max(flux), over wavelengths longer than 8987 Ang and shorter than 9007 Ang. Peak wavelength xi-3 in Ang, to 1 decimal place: 8989.0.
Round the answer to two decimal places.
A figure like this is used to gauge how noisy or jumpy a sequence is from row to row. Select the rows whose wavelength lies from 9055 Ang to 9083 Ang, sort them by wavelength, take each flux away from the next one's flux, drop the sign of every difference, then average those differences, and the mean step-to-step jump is 0.07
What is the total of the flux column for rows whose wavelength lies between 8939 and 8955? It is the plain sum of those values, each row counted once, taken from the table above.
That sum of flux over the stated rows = 125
